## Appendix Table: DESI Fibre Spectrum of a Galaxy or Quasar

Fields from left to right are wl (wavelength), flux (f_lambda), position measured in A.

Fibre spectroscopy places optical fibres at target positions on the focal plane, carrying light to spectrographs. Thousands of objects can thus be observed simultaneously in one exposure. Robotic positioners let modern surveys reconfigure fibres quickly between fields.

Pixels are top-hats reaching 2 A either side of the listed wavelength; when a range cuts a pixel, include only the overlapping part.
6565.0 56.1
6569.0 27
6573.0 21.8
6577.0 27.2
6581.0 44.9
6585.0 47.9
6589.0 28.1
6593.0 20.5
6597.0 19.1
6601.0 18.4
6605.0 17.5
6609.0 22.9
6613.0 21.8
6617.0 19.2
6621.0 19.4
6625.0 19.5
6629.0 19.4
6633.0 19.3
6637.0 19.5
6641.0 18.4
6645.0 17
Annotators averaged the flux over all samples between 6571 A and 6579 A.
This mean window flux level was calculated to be 24.5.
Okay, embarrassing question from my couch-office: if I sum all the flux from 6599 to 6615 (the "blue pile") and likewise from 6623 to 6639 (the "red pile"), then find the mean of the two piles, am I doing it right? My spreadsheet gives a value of 79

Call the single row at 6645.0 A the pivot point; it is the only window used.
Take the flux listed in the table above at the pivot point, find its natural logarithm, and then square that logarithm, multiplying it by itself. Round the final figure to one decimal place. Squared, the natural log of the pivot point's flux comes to 8.0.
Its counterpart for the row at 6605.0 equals 8.2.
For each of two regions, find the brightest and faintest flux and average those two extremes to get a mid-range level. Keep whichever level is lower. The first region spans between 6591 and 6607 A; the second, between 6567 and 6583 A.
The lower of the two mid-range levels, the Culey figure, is 19.0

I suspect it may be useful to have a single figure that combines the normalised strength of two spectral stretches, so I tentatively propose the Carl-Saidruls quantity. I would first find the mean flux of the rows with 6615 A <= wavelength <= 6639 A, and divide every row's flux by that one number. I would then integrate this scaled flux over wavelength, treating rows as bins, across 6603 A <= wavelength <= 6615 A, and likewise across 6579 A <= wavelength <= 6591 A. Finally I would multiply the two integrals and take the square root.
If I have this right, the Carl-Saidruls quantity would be 18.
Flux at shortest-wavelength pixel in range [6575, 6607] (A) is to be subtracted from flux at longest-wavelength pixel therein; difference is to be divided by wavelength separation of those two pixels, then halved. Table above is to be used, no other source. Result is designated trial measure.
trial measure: -0.17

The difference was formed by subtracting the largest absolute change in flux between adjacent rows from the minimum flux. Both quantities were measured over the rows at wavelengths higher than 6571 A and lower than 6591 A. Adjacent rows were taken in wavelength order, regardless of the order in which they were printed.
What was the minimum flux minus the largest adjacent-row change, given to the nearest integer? 2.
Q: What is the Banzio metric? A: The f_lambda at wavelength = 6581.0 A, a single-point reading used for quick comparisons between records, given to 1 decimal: 44.9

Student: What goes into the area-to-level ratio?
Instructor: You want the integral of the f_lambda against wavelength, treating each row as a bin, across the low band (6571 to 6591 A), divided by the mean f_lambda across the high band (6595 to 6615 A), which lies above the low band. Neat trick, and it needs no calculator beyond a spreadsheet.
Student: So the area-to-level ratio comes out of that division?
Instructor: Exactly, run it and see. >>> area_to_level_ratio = 34.1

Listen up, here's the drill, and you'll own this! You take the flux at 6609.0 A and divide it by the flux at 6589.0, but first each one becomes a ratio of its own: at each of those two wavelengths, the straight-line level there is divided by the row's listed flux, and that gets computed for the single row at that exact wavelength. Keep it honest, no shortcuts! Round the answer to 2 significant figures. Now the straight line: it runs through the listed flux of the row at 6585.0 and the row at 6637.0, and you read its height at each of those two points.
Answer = 0.93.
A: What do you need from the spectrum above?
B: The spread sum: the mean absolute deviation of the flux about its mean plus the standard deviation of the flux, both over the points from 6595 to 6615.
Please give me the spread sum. 4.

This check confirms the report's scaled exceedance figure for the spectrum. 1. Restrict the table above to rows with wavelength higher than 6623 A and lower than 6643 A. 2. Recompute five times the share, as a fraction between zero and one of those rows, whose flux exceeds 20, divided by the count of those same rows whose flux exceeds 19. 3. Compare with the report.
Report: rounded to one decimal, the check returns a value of 0.0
